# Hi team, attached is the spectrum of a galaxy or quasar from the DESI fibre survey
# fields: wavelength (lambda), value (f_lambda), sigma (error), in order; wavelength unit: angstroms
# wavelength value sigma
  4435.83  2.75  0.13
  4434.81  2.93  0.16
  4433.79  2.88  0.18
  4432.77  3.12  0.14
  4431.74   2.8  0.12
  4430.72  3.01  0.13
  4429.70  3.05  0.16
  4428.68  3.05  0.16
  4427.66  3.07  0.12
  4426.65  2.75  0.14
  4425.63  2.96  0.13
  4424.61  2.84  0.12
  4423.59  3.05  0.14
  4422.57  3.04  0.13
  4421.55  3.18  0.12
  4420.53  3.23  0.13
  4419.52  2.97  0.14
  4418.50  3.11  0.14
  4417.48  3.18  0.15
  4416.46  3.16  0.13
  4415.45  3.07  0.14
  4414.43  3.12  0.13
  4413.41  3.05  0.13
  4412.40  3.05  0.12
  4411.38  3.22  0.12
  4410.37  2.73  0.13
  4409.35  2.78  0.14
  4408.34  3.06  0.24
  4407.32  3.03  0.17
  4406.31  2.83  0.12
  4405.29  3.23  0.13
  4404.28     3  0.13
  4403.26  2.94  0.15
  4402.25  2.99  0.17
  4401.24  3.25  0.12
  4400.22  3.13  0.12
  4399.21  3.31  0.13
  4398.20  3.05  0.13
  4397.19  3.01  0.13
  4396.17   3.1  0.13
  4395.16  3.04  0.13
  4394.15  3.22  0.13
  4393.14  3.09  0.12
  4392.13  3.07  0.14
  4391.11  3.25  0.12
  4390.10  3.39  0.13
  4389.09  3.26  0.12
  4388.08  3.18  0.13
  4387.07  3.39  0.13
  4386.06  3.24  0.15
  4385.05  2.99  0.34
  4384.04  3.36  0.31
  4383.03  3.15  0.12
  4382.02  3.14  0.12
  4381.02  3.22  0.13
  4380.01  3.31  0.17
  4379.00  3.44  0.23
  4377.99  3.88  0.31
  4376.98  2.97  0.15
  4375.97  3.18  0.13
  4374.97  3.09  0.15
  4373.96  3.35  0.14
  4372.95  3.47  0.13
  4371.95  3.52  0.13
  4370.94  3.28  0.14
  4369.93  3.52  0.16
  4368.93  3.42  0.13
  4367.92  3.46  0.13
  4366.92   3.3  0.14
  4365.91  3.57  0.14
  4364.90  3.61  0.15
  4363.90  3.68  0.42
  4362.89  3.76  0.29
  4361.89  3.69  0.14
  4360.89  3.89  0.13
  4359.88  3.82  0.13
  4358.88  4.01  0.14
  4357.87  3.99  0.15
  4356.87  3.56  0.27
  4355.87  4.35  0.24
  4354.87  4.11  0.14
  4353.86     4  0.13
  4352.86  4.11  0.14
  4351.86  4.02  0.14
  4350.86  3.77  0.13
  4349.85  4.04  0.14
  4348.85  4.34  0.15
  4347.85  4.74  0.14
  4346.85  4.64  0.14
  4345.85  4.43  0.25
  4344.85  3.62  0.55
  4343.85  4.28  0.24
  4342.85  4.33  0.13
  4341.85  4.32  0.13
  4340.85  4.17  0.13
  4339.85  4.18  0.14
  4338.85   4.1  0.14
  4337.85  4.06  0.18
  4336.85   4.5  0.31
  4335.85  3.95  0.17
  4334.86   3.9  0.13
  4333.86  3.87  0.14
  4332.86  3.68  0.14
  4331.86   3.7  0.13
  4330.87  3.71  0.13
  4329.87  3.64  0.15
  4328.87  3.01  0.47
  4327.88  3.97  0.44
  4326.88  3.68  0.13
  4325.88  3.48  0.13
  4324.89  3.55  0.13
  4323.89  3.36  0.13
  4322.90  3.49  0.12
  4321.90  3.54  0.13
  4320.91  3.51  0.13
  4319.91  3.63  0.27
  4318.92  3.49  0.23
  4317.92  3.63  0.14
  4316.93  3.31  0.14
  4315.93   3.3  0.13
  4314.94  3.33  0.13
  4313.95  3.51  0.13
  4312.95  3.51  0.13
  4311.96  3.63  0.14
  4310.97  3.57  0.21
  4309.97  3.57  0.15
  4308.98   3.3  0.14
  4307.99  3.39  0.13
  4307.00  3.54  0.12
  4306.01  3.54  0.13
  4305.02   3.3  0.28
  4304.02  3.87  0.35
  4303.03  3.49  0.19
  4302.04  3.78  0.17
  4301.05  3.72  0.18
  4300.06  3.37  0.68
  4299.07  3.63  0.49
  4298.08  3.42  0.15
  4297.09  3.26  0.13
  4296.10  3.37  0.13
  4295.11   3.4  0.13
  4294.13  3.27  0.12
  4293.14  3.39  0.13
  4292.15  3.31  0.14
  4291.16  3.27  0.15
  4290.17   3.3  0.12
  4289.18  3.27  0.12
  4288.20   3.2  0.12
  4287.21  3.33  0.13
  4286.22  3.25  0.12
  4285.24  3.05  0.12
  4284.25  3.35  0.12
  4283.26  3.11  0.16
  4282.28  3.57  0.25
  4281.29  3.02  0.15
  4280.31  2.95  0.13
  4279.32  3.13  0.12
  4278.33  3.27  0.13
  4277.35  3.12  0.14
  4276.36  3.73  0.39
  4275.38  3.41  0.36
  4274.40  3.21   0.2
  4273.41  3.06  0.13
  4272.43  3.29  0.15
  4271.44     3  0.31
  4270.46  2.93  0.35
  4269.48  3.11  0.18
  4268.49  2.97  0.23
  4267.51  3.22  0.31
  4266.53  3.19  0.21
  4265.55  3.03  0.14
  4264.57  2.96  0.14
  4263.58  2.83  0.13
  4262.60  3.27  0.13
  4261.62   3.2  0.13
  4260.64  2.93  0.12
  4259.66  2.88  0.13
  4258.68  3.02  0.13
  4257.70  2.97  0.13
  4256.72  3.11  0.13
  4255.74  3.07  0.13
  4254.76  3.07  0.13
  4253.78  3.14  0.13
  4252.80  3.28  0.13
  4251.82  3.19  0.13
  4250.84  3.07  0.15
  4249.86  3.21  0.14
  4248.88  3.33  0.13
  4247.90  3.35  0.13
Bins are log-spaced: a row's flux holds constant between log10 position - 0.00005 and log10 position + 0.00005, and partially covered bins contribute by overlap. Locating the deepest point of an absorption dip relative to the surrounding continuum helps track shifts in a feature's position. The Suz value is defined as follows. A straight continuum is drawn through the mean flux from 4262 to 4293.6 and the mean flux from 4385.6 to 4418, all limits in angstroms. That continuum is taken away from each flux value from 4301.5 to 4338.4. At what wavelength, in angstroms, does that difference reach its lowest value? 4328.87 angstroms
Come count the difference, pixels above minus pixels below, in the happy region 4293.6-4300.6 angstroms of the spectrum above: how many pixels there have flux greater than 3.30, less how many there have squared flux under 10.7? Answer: 3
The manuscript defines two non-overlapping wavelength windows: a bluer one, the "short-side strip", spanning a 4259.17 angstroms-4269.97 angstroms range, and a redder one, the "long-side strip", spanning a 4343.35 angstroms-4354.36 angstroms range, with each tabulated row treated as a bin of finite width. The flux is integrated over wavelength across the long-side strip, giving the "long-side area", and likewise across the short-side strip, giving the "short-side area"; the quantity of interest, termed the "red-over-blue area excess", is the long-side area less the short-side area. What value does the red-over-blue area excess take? 13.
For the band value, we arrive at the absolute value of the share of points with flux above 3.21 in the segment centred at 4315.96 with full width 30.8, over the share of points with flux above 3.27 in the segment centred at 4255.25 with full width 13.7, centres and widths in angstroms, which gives 6.8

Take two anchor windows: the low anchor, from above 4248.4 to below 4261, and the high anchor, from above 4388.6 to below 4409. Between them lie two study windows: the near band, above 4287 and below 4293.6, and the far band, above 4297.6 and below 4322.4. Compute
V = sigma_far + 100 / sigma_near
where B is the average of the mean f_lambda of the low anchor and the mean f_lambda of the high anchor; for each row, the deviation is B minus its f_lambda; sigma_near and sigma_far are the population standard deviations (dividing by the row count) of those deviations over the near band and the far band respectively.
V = 1836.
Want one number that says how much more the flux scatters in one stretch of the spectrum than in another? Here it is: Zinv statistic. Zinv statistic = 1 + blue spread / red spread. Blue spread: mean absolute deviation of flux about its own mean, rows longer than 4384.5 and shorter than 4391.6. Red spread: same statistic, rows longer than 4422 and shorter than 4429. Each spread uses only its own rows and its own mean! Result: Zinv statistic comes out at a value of 1.9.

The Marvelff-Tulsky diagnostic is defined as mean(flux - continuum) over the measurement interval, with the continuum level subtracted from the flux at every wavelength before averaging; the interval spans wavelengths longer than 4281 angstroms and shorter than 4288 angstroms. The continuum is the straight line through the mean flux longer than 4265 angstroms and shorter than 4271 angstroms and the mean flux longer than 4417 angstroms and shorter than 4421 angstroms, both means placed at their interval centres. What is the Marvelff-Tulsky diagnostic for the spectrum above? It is 0.16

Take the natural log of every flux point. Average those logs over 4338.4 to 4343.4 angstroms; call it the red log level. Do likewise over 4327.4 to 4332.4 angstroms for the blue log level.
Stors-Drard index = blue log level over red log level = 0.89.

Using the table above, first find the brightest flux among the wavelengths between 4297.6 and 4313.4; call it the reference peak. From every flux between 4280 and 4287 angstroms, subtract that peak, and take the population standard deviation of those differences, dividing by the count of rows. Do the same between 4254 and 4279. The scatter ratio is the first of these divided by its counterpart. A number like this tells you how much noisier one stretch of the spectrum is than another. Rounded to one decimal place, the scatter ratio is 1.1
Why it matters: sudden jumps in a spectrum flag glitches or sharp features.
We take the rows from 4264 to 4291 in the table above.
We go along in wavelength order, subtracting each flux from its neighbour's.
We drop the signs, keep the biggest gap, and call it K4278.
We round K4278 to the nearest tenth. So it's 0.6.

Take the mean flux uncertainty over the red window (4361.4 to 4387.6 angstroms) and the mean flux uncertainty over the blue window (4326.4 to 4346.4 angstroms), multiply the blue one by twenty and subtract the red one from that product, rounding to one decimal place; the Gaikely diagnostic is 4.0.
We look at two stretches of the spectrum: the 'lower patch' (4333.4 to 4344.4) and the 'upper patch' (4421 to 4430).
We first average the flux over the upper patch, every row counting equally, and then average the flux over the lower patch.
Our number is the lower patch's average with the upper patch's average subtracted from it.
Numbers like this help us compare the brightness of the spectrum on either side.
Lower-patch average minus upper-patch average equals 1.2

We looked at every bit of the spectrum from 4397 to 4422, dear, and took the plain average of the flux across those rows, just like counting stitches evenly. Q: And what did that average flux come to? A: 3.1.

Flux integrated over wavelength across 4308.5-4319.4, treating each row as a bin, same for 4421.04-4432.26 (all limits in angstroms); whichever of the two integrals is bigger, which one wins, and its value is 38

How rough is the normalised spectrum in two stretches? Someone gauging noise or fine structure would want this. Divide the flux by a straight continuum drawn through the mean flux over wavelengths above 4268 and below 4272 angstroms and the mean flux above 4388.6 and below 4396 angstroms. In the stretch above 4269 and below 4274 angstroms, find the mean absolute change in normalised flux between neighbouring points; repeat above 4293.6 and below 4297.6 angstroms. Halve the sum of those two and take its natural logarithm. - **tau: -3.06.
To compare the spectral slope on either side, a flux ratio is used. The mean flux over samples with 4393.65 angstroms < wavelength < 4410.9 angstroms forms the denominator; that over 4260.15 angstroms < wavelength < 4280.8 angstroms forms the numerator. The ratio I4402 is 1.03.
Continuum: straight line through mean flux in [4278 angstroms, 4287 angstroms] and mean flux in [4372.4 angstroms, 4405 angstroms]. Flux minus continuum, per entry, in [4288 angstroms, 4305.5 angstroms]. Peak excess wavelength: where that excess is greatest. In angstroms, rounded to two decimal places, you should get 4304.02 angstroms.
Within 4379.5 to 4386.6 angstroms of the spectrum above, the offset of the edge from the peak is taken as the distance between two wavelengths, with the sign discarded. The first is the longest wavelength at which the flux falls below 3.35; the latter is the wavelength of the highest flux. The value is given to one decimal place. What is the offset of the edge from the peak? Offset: 2.0 angstroms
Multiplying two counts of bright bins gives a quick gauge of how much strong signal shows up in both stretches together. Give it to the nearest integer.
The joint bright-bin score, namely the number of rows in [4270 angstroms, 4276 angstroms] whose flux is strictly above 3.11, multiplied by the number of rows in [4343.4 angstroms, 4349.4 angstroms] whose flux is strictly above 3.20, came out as 18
